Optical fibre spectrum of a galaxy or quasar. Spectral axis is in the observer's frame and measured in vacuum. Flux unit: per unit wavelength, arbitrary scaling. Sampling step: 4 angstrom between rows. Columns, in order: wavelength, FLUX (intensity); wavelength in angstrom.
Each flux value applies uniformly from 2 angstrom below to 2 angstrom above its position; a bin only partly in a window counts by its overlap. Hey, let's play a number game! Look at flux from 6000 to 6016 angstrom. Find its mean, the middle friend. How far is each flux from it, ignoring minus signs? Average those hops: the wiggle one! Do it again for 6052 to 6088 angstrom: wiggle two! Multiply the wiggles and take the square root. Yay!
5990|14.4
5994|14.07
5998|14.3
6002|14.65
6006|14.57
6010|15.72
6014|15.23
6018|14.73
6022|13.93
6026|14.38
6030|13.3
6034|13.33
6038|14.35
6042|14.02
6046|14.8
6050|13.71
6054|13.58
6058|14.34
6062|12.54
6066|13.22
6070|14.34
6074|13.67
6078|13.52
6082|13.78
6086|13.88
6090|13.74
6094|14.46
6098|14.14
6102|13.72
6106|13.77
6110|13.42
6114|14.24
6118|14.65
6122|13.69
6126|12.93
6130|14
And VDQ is 0.41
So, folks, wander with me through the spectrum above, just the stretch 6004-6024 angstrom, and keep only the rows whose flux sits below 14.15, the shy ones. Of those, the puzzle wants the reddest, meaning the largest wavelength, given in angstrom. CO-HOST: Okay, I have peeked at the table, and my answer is 6022 angstrom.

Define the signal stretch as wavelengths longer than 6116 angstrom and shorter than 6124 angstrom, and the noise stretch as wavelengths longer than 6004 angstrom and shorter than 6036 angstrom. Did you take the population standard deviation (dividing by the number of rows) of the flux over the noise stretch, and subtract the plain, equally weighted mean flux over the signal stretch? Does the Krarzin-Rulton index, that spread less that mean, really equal -13.4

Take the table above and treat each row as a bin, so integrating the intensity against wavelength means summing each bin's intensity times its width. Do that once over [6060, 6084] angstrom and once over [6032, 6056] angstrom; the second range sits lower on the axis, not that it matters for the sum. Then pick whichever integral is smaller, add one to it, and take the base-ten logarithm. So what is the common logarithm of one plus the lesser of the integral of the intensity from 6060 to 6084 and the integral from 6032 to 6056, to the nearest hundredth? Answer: 2.51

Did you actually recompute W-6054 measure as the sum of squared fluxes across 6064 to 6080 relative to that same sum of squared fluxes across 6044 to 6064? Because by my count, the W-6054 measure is 0.8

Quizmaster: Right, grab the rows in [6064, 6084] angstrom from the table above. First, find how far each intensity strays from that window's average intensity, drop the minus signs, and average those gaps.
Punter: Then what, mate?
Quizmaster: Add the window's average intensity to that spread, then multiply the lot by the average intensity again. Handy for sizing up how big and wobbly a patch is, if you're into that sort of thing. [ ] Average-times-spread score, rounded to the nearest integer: 192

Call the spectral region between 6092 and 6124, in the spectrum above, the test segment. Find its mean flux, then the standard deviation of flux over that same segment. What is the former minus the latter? 13.6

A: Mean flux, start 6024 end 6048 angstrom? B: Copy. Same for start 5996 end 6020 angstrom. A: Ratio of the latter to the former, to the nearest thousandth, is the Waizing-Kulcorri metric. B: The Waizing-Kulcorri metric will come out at 1.060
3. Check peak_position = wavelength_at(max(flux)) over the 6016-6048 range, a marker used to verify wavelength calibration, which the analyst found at 6046 angstrom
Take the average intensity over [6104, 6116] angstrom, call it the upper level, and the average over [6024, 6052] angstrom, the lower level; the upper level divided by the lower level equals 0.99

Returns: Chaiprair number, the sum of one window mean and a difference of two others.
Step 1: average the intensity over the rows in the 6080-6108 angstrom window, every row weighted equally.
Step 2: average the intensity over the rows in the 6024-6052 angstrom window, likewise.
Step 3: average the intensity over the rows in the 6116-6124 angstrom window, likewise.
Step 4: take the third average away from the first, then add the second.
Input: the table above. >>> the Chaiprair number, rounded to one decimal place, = 13.7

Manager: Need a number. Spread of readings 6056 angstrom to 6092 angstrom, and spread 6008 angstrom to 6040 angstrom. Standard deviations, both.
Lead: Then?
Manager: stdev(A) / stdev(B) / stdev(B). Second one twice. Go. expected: 0.8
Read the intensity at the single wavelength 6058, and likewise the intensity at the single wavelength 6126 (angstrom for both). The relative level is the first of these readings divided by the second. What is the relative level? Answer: 1.11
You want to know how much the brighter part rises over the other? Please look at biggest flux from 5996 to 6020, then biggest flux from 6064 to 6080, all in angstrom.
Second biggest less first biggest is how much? -1.4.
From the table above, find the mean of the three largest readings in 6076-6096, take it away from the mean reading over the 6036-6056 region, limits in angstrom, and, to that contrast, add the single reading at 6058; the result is 14.4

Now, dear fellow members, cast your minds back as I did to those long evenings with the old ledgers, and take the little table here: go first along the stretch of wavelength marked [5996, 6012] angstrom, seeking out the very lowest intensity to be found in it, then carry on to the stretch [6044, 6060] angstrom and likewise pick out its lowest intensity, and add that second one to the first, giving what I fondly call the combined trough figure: 27.9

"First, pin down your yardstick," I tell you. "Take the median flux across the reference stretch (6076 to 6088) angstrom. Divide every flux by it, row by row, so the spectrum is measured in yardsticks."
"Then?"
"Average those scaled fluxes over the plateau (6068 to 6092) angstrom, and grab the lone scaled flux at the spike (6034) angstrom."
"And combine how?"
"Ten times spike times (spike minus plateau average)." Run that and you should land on -0.3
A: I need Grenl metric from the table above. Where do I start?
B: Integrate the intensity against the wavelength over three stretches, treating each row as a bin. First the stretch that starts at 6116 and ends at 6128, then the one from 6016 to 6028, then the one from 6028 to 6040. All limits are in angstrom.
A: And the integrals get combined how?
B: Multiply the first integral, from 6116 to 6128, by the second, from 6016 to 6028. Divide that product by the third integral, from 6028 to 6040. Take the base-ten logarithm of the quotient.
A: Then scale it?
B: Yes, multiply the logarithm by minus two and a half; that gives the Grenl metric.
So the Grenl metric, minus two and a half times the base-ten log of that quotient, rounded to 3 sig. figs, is -5.60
